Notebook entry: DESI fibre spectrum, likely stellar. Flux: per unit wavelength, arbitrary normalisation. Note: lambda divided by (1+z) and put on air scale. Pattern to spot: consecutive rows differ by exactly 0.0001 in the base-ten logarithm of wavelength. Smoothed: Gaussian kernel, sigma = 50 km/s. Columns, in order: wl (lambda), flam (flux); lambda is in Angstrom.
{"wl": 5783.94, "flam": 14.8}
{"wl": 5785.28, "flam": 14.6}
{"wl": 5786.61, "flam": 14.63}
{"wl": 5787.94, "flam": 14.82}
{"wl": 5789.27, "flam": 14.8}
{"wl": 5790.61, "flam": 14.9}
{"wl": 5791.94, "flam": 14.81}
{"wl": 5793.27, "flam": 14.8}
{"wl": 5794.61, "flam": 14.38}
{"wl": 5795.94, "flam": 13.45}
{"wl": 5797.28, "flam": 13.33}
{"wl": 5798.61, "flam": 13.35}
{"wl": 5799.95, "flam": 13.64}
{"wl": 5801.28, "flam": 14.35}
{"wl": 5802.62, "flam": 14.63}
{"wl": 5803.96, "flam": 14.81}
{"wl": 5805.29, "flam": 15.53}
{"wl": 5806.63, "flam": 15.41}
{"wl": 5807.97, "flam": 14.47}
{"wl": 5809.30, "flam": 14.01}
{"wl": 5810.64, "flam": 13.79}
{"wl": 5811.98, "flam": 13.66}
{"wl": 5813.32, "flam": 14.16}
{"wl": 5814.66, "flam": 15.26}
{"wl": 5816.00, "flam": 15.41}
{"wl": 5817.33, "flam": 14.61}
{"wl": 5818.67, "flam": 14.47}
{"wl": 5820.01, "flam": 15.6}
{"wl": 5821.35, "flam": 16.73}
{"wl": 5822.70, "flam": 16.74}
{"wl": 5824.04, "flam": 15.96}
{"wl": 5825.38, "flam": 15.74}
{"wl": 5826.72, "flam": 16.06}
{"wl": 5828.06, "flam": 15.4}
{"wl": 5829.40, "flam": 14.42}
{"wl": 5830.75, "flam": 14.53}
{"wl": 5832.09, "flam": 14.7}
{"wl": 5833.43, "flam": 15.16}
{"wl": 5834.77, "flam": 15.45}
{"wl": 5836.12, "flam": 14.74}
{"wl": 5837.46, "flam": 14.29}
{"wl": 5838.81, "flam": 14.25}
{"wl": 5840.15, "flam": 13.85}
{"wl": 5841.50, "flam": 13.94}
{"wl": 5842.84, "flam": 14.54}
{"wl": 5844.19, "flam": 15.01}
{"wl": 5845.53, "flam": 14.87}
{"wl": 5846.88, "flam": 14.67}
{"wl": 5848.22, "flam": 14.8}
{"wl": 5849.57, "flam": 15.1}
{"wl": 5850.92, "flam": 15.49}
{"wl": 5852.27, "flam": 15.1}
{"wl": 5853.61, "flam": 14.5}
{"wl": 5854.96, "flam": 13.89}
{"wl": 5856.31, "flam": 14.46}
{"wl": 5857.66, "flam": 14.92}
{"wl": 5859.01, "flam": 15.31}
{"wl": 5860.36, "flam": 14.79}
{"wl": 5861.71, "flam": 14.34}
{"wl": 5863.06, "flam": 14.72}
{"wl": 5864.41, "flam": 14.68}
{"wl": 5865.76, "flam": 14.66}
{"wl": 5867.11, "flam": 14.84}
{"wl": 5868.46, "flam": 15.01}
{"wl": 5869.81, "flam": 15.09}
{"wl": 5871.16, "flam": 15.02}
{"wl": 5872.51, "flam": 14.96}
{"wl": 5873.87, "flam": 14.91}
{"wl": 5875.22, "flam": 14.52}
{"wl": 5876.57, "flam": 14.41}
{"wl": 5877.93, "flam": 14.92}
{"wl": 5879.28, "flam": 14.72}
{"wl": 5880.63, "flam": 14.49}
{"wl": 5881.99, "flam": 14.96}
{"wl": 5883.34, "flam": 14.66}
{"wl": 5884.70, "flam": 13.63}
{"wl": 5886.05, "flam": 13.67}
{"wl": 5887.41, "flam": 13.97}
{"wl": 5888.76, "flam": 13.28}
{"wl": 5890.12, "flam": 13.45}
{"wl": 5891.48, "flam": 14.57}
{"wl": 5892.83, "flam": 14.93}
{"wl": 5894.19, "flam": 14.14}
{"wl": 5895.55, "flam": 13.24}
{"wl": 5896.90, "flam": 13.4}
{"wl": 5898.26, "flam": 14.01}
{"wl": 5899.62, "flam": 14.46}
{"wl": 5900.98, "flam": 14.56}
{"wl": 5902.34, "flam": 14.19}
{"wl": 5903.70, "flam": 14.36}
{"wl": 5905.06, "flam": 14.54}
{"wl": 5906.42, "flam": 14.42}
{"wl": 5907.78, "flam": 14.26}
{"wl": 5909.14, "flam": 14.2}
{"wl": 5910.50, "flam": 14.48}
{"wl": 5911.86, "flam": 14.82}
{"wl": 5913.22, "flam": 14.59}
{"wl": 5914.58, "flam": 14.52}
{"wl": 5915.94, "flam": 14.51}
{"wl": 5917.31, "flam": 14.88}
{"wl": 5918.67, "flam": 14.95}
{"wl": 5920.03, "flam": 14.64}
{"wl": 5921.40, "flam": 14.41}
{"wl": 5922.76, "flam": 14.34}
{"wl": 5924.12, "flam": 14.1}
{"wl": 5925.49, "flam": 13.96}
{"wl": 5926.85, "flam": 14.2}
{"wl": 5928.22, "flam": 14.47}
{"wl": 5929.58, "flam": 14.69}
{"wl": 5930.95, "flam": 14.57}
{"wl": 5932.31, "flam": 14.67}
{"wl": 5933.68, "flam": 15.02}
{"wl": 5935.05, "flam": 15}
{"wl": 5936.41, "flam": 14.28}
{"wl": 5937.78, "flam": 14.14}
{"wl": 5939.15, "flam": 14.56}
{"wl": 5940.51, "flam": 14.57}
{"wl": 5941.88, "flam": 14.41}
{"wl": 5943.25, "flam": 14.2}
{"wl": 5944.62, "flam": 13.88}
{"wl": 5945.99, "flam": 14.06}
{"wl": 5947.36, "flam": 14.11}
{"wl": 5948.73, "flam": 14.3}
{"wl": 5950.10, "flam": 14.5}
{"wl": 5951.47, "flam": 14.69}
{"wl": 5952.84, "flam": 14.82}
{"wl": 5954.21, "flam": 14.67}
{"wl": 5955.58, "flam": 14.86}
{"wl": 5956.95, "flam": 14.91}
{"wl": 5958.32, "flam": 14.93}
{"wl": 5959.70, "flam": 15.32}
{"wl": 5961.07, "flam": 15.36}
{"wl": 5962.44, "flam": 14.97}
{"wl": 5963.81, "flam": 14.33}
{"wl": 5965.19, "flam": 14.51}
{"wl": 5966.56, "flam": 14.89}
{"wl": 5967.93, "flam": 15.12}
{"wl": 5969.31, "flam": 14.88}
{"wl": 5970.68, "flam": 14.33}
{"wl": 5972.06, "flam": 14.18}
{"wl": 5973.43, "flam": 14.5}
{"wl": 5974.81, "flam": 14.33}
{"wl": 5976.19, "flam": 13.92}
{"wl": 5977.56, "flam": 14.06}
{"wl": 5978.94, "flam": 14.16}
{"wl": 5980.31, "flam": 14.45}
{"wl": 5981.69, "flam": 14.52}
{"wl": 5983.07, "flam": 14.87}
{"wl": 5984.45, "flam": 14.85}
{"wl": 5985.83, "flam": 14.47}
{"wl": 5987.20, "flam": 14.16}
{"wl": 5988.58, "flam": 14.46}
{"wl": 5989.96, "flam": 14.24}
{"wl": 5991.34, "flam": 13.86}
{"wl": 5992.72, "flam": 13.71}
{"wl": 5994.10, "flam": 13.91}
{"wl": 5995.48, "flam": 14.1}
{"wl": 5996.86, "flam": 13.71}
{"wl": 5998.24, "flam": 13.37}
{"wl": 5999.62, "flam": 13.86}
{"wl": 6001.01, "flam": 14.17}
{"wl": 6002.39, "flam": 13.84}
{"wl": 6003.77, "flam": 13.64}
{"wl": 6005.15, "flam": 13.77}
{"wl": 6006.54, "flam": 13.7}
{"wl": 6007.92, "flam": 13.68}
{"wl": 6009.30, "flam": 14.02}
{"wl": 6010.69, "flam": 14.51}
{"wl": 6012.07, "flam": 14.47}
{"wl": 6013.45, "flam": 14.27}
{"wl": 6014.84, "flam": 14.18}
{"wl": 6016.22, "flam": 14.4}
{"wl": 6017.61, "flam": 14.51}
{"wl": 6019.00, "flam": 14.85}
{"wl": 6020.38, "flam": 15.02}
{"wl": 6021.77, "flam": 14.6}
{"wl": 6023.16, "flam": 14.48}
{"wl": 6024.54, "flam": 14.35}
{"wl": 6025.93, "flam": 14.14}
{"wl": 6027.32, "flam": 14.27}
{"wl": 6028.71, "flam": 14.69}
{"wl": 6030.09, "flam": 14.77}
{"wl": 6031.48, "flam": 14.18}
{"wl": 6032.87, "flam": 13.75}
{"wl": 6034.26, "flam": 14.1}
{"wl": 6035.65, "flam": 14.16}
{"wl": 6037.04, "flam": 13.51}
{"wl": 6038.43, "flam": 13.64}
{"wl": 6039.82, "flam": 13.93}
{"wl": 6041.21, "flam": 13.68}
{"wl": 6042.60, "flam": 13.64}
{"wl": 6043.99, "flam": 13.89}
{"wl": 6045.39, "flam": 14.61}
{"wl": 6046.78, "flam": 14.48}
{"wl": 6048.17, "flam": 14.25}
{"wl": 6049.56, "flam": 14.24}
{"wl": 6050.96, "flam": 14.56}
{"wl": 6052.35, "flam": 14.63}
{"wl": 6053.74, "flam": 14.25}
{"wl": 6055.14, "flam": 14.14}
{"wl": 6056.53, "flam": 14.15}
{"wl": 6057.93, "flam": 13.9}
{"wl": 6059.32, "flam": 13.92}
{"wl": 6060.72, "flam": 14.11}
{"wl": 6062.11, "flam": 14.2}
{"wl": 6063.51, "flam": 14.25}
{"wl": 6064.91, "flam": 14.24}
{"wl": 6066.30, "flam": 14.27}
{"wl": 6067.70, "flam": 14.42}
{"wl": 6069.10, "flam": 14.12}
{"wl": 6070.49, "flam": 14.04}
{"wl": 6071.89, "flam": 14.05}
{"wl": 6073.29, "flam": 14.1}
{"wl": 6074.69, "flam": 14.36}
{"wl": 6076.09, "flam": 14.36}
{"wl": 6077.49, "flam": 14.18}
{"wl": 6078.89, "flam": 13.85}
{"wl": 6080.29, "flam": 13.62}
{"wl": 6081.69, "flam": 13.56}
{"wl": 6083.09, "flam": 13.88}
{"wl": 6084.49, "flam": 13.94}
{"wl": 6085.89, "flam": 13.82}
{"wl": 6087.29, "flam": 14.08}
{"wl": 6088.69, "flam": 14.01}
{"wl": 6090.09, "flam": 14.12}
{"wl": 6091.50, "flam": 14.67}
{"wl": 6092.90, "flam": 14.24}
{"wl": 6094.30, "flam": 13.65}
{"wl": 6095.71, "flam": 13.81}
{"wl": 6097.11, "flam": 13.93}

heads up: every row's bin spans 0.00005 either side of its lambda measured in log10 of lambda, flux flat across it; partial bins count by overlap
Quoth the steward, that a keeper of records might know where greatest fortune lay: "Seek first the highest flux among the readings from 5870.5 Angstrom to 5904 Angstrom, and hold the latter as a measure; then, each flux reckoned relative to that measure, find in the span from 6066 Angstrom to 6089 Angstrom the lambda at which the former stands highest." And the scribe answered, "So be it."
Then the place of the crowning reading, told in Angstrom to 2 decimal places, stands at 6067.70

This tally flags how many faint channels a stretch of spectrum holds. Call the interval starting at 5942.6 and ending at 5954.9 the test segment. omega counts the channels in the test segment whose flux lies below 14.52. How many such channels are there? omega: 6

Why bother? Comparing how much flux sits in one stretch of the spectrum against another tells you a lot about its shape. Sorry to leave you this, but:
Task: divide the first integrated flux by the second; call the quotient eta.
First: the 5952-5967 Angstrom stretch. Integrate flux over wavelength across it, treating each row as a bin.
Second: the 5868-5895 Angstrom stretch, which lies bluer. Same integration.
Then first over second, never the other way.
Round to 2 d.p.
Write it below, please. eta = 0.57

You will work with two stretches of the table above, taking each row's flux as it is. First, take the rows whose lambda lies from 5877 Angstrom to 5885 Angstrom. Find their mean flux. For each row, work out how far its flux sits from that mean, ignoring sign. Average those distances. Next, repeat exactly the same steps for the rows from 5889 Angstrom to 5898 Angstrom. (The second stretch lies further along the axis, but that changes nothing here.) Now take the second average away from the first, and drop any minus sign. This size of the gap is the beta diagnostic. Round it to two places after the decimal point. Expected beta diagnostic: 0.26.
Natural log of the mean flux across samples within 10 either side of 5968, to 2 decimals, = 2.68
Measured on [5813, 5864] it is 2.70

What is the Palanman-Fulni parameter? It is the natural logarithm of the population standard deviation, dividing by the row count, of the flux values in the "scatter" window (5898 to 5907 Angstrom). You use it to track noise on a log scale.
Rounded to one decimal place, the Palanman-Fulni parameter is -1.7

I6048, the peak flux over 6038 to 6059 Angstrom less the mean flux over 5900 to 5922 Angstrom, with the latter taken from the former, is 0.11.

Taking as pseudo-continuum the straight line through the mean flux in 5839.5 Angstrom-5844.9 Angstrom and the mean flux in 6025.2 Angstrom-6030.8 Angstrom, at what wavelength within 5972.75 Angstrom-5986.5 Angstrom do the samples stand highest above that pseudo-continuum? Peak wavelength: 5983.07 Angstrom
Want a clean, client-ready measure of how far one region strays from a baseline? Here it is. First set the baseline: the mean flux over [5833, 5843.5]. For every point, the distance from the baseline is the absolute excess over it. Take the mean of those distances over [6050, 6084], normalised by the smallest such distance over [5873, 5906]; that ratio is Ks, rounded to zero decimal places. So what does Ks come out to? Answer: 54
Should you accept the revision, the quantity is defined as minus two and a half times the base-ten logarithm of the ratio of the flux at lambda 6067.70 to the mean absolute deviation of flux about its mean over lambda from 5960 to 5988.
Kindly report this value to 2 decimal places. -4.16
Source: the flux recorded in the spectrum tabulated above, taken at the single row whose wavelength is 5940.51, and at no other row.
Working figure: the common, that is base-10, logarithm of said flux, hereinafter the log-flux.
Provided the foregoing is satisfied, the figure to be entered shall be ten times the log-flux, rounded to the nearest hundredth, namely 11.63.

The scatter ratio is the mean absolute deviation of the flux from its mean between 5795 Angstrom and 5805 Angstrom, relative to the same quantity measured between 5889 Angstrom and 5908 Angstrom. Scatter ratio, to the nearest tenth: 1.5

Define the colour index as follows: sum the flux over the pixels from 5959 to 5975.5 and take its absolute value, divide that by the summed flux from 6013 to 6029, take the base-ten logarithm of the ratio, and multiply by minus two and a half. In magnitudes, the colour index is -0.02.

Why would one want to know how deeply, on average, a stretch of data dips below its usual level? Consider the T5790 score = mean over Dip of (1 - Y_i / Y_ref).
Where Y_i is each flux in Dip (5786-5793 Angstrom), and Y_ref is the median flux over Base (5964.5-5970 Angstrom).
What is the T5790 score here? 0.01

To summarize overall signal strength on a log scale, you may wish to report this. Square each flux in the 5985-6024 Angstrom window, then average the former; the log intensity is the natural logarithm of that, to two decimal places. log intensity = 5.30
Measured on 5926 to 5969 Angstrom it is 5.36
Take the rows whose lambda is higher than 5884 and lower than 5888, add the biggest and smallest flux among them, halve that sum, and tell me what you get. 13.8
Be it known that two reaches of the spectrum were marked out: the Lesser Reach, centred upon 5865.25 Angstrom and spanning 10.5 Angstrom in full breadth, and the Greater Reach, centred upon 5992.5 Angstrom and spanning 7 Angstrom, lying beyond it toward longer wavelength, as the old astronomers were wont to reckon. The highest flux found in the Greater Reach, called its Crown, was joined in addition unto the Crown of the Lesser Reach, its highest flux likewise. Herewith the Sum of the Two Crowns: 29.3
